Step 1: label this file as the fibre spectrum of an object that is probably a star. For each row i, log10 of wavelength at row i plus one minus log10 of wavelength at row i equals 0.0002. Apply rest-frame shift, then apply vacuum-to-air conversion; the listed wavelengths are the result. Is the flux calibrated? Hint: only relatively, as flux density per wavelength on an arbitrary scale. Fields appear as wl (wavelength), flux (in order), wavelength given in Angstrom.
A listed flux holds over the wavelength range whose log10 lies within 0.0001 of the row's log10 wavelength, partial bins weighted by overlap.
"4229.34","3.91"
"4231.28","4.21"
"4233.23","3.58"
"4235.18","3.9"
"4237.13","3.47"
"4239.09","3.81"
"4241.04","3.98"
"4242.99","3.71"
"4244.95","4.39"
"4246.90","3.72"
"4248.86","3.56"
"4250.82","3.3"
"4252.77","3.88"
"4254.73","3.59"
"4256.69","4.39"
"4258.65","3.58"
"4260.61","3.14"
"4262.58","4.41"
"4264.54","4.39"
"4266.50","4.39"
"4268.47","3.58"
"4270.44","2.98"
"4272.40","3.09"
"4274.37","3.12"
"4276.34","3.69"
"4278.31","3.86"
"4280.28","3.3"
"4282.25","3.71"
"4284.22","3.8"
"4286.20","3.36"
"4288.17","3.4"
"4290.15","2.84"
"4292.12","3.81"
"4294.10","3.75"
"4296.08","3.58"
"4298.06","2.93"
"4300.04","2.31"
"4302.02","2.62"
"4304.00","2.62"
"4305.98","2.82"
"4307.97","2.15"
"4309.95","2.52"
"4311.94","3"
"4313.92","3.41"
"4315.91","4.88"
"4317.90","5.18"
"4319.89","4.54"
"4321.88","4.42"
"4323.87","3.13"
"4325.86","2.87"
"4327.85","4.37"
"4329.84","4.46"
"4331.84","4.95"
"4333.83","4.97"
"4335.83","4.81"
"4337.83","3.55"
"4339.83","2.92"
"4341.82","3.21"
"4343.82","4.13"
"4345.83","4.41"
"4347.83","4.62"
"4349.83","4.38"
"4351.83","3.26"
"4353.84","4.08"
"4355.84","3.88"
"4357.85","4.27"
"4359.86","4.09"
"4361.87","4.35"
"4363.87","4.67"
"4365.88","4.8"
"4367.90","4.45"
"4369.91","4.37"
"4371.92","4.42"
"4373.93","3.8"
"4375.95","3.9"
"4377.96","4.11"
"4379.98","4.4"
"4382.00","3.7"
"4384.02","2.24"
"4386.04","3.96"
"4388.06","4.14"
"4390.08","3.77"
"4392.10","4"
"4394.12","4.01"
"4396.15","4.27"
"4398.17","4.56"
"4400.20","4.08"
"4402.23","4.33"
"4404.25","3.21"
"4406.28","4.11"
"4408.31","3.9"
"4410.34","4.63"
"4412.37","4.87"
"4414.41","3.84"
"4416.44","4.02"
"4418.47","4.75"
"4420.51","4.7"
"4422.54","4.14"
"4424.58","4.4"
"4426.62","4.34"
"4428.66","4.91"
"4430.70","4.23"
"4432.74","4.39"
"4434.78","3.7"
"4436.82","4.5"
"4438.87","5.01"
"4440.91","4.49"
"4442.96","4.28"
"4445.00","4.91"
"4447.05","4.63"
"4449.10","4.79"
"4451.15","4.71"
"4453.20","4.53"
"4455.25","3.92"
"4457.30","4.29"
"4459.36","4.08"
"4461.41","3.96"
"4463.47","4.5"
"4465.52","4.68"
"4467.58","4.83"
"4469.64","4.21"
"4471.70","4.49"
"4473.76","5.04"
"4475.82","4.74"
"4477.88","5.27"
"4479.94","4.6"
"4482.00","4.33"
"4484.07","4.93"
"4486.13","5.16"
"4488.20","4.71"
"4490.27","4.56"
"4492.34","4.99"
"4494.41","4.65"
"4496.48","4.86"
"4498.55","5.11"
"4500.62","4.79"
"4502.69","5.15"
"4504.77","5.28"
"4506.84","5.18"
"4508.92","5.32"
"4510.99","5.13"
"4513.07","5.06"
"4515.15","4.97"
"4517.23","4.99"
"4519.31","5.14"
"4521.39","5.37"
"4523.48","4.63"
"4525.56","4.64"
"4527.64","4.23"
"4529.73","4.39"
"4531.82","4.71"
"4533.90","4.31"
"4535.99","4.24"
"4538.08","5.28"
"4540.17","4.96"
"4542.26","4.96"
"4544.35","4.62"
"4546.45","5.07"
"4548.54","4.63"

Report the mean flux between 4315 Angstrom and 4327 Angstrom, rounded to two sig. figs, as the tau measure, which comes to 4.2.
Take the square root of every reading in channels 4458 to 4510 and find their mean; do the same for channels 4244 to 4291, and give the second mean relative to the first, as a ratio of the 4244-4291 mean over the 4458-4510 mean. 0.87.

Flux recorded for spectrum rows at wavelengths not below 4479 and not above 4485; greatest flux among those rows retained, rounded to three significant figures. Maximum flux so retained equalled 4.93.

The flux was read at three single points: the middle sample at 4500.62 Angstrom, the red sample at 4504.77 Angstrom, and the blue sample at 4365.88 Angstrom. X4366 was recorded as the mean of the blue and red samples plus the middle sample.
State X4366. 9.8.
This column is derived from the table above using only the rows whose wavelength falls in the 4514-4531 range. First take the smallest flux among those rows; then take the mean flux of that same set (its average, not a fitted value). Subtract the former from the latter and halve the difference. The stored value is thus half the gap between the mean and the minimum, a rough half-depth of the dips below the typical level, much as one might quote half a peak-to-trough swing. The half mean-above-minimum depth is 0.28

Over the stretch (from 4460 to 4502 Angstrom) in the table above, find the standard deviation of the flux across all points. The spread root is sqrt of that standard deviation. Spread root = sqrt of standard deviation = 0.57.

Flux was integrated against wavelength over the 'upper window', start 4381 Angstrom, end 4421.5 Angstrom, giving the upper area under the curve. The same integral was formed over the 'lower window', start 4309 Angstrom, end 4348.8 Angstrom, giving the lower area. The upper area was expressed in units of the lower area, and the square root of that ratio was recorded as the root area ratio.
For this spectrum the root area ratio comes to 1.01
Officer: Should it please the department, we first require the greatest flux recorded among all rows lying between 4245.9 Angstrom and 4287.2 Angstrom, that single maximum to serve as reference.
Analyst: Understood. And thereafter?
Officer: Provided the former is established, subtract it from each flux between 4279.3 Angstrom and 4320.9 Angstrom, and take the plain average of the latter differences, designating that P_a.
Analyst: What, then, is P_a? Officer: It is -1.1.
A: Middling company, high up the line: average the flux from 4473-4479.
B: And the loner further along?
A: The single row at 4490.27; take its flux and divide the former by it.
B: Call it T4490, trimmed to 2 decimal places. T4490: 1.10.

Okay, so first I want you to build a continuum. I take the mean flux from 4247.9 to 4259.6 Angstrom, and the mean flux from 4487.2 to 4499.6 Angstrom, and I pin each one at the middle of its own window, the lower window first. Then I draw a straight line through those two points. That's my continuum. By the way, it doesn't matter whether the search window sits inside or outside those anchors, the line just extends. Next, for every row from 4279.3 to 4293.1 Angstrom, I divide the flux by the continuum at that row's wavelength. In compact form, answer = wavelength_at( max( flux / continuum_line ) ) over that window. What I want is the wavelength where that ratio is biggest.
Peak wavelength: 4284.22 Angstrom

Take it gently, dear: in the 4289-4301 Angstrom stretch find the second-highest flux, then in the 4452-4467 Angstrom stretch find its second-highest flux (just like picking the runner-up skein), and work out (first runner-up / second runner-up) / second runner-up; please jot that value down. 0.183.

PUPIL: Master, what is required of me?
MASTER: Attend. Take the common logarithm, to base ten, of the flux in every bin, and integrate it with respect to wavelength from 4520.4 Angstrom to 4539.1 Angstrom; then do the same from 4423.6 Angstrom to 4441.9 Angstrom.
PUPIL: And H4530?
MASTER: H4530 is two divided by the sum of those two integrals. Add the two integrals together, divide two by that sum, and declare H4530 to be 0.082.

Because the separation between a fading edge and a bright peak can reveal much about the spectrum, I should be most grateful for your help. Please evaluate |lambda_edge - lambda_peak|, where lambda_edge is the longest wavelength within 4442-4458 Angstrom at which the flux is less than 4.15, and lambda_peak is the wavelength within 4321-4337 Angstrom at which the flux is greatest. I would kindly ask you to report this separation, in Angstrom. 121.4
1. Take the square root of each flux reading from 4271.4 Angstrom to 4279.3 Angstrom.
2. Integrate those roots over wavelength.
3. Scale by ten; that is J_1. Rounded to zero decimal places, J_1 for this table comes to 146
